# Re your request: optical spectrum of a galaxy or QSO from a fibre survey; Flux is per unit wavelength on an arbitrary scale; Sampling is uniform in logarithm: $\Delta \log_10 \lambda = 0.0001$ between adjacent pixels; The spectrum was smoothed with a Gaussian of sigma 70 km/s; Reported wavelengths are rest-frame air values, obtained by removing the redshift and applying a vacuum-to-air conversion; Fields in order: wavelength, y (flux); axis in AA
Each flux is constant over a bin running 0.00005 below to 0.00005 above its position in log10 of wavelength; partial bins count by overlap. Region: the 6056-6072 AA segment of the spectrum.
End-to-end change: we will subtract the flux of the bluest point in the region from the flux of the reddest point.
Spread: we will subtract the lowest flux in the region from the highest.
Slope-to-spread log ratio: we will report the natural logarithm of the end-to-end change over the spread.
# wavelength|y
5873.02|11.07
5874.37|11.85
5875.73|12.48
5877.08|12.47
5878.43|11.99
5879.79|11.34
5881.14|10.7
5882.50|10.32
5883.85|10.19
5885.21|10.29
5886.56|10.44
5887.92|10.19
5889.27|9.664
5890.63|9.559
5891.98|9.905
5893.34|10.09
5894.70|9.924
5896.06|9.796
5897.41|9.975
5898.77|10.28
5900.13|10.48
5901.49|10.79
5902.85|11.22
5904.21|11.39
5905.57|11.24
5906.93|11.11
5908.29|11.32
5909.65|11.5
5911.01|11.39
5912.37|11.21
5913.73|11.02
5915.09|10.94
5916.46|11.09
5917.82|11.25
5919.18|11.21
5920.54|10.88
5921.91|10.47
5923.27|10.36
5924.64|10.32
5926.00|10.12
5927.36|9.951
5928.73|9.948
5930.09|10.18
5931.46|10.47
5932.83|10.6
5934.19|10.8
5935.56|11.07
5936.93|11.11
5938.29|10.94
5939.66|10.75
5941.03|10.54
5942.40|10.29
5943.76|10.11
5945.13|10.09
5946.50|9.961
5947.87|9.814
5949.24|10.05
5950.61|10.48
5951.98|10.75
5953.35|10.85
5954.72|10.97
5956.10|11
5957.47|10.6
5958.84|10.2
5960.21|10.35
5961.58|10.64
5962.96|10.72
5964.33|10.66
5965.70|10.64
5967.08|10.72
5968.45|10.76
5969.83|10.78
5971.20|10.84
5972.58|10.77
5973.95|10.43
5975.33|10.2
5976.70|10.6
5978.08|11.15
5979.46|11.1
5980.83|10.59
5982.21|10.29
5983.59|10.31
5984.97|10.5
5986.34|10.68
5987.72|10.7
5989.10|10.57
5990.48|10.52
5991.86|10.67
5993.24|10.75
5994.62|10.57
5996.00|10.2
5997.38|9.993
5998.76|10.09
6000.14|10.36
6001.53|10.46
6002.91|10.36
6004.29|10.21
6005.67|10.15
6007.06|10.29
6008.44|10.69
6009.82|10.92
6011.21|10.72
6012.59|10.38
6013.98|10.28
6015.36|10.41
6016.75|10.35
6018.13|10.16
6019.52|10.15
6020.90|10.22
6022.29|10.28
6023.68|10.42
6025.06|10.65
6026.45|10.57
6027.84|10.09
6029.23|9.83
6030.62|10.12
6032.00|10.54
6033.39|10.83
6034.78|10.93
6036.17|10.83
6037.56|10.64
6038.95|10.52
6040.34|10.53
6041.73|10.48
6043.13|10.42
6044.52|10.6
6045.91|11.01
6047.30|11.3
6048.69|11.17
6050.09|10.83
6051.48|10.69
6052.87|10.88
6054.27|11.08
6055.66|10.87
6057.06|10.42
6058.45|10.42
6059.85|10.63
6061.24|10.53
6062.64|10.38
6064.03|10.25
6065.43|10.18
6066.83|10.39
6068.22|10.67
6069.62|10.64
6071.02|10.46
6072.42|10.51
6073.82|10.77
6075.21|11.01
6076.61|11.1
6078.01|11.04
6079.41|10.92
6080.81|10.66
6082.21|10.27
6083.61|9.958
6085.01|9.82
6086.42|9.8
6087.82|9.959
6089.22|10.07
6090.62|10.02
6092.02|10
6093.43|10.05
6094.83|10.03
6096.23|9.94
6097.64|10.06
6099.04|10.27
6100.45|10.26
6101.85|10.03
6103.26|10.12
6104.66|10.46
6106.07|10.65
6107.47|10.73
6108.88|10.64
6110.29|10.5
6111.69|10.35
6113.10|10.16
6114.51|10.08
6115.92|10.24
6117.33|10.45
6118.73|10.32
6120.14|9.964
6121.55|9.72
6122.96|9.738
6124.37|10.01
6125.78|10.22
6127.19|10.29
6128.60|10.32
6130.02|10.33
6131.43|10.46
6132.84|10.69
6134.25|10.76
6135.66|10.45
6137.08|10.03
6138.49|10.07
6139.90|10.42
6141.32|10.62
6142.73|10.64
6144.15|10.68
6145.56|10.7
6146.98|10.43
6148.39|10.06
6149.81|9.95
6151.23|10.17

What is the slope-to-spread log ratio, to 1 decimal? -2.5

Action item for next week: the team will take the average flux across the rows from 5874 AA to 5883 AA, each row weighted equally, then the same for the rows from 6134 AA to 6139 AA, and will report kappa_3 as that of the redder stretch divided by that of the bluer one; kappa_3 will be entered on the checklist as 0.89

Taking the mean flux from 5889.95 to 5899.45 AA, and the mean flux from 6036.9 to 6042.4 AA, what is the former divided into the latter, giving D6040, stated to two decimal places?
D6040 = 1.06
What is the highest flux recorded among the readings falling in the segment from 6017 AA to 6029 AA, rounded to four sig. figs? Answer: 10.65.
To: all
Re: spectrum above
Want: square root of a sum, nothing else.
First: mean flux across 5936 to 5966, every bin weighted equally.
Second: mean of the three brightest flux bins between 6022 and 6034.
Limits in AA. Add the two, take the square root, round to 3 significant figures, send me 4.61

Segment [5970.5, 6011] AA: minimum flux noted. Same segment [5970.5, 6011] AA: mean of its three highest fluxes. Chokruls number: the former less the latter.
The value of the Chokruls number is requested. -1.06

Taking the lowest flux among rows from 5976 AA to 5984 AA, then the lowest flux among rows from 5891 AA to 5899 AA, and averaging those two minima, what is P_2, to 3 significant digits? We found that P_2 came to 10.0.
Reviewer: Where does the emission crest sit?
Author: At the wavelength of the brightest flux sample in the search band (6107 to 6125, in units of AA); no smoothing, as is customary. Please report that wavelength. 6107.47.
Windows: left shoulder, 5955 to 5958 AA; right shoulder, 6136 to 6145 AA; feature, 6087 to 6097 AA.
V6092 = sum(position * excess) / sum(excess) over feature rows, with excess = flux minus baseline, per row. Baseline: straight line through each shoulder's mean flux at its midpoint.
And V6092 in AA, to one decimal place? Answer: 6092.0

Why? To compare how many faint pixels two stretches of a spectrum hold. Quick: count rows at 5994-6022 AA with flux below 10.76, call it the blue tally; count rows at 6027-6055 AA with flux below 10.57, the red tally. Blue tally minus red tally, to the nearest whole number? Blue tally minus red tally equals 11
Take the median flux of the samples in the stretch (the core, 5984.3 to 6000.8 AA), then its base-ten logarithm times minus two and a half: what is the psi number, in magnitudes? -2.56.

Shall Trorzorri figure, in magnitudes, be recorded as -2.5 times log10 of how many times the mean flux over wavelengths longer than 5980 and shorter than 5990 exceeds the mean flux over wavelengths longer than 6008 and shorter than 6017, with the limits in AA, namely 0.00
